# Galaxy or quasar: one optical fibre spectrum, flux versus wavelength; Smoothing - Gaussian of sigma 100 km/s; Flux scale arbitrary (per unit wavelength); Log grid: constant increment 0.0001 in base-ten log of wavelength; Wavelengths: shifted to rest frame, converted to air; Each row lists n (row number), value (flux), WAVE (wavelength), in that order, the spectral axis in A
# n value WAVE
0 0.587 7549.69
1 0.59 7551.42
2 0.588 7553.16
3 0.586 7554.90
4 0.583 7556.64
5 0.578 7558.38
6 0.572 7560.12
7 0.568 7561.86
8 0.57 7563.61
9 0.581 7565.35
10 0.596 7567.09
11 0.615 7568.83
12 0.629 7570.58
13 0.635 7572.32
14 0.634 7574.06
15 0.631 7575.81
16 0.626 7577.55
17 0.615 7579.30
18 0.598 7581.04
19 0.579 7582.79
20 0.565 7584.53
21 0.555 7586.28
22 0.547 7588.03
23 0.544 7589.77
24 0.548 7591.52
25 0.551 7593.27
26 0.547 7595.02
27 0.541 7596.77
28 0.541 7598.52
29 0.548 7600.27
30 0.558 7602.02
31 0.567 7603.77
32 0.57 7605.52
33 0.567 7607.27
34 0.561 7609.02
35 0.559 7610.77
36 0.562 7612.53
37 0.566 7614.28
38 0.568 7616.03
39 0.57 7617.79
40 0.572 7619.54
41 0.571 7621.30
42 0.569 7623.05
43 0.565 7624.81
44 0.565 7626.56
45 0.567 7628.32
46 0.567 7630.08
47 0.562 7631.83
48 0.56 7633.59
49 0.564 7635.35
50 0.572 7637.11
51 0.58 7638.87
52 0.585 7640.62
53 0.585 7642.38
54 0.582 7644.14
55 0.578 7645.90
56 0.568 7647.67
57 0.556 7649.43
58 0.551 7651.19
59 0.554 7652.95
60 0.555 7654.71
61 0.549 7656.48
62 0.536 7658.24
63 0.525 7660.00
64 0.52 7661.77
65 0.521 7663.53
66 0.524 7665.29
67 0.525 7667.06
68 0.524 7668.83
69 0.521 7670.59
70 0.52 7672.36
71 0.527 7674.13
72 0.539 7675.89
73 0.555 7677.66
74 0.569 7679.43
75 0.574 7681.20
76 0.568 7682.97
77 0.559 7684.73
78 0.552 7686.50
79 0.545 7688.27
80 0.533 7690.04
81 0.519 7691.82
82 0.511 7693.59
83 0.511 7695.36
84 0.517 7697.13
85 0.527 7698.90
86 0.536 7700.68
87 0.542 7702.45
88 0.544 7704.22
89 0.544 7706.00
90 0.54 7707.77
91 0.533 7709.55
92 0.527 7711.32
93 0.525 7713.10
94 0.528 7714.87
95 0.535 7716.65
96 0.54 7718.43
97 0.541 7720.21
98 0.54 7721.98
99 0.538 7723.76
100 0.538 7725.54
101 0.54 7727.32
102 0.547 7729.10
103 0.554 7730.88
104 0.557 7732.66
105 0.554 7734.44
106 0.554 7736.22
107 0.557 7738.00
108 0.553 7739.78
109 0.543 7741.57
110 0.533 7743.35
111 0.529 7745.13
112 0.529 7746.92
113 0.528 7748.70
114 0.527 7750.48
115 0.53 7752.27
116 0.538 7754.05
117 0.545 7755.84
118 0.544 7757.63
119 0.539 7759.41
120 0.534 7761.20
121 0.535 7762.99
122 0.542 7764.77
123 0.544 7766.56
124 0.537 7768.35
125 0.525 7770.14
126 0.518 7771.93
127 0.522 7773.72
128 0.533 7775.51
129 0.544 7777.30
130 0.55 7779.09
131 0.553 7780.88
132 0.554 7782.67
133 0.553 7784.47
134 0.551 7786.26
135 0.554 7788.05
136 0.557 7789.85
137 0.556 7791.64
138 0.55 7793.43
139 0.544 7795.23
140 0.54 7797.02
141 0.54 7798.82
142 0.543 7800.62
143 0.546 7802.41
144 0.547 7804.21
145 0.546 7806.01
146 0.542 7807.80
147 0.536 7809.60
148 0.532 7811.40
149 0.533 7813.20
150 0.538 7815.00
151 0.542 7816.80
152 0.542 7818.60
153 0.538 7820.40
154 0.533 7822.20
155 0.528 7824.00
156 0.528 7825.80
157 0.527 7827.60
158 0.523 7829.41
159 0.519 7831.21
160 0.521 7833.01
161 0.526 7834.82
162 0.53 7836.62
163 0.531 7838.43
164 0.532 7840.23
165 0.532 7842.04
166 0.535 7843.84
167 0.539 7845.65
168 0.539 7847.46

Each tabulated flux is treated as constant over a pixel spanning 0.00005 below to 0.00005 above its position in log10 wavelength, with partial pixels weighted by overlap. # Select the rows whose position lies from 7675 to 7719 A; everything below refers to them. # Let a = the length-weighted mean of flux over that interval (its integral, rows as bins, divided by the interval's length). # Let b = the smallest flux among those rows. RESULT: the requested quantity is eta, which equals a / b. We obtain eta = 1.05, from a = 0.539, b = 0.511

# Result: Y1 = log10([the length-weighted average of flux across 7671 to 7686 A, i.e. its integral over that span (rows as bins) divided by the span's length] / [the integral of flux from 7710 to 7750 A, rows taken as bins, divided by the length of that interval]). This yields 0.008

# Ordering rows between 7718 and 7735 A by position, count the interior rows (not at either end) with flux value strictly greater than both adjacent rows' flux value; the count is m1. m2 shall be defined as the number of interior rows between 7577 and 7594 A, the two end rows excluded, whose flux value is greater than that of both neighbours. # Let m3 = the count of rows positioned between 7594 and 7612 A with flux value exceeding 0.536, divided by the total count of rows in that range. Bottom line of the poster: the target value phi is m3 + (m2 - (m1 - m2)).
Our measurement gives -1.0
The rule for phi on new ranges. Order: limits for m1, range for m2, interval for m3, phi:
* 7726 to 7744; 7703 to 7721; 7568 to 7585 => -1.0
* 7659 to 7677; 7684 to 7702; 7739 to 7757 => -0.6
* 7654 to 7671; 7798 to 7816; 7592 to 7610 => 2.0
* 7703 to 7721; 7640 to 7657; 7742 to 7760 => 2.4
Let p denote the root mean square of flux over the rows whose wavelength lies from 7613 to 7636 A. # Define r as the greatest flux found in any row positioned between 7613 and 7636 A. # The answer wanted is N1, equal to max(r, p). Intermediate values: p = 0.567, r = 0.572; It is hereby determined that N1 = 0.57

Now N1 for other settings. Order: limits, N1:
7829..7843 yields 0.53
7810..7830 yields 0.54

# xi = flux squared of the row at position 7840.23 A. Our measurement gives 0.283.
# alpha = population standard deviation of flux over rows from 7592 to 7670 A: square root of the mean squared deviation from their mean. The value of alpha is 0.0175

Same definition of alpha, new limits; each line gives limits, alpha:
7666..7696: 0.0204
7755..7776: 0.0086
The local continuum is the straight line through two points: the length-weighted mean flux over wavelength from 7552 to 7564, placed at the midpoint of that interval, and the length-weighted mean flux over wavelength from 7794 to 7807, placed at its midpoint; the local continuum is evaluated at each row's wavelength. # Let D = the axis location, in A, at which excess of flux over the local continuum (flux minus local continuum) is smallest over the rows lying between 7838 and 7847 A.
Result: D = 7838.43 A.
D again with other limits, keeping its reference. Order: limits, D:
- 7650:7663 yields 7661.77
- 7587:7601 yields 7596.77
